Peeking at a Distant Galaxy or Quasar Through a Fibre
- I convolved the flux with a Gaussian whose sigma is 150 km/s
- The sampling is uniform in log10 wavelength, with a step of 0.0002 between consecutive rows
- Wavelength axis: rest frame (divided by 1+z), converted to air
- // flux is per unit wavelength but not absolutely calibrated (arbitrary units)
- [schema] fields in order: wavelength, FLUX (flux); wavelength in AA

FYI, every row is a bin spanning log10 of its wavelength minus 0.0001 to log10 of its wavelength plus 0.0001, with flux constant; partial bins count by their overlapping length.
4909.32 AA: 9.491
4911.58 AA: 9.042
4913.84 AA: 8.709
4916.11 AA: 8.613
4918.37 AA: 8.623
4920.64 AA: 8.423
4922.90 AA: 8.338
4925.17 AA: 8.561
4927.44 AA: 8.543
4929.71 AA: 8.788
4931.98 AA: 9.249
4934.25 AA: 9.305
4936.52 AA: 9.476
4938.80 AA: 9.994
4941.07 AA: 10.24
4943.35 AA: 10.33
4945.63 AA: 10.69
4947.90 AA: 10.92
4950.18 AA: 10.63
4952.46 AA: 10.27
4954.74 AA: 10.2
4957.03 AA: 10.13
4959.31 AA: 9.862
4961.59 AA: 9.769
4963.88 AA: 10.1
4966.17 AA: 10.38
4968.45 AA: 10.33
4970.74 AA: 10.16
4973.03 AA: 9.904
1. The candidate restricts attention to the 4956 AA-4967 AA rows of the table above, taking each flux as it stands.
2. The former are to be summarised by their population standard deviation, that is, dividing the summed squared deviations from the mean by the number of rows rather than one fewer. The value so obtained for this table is 0.215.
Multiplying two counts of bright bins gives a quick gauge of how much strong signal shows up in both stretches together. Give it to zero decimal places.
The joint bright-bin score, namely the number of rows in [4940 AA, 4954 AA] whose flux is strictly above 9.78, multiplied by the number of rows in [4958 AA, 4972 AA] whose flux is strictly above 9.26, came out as 36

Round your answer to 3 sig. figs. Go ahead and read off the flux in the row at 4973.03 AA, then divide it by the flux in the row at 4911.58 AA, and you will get 1.10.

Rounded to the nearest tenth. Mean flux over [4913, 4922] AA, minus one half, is 8.1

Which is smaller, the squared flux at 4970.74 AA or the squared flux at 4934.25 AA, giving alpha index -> 87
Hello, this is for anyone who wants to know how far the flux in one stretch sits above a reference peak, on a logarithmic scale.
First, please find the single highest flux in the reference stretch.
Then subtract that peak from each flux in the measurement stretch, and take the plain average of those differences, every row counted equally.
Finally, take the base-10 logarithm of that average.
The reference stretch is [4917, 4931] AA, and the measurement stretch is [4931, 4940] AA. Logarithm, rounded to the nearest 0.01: -0.14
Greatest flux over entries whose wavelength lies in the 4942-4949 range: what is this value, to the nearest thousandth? 10.920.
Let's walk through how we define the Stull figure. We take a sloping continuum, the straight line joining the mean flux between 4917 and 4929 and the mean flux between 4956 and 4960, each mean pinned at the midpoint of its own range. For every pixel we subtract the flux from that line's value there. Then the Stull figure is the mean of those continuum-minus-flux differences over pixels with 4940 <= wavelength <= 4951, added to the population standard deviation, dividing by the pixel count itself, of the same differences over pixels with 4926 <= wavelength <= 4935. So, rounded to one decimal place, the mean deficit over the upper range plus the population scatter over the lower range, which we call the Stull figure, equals -0.9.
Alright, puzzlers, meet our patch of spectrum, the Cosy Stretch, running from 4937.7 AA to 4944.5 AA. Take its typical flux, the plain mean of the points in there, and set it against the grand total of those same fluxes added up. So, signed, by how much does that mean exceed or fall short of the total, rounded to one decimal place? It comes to -20.4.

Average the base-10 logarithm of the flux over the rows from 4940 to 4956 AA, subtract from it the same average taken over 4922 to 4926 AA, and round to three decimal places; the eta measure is 0.093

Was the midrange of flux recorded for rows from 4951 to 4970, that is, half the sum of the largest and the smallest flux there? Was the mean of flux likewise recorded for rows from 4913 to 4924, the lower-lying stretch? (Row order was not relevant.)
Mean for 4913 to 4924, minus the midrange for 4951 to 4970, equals -1.5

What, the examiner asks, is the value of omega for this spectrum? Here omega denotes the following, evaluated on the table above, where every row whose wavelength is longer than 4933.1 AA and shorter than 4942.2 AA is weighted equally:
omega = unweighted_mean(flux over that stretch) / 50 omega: 0.195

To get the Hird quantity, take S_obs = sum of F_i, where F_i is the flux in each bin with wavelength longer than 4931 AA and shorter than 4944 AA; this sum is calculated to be 59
